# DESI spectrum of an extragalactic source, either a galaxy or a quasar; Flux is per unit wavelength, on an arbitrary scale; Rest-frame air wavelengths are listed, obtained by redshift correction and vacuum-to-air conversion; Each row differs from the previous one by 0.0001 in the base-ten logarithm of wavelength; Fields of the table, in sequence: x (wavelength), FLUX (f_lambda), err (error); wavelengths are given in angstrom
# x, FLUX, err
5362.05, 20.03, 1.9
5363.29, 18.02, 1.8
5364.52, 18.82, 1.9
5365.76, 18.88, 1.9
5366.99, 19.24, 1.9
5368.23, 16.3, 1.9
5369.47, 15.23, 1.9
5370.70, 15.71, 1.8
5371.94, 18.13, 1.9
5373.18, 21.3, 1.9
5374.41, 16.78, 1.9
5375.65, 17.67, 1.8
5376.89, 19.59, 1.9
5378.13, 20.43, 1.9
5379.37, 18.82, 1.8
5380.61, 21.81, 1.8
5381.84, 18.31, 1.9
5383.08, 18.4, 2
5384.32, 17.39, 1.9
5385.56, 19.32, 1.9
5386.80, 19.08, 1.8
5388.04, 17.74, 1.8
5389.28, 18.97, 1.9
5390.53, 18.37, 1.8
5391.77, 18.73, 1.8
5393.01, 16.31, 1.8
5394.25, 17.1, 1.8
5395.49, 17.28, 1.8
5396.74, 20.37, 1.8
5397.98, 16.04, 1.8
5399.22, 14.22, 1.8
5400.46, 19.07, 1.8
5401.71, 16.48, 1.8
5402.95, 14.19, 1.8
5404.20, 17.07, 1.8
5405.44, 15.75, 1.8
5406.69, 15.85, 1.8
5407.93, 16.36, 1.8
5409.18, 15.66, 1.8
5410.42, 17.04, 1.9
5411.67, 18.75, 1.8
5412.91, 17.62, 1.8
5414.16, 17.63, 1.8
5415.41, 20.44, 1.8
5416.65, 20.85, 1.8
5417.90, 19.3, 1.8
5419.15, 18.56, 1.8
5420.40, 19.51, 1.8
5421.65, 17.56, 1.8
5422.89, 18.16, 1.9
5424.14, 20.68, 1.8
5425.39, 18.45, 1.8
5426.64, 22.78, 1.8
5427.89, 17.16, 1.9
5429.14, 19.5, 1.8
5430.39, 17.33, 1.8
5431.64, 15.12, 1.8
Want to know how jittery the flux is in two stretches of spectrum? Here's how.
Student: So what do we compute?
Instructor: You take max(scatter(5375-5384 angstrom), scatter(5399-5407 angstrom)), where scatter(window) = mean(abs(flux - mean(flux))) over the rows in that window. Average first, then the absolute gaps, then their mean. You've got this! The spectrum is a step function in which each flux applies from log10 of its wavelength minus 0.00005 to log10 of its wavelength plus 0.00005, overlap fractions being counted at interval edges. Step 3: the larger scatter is 1.24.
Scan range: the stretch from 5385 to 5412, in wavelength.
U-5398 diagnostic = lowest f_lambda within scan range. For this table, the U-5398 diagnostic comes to 14.19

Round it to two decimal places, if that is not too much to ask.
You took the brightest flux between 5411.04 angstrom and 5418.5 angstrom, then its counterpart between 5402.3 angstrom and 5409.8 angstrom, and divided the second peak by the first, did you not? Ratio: 0.82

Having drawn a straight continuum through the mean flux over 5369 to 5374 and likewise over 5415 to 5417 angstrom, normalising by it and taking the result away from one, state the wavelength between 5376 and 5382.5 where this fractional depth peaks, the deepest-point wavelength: 5381.84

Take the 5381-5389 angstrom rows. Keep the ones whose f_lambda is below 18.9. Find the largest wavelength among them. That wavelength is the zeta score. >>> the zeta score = 5388.04 angstrom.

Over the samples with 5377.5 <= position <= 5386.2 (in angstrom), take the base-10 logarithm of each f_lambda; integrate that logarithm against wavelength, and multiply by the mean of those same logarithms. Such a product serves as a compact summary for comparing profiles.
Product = 14.3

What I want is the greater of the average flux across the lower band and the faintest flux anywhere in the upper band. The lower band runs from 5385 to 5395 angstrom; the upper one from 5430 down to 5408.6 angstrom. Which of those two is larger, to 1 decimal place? 18.2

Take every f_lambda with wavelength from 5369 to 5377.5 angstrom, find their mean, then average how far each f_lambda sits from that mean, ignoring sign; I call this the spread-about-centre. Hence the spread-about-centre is 1.63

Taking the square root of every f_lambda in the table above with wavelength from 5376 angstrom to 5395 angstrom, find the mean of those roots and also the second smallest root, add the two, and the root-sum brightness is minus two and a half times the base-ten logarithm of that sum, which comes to -2.32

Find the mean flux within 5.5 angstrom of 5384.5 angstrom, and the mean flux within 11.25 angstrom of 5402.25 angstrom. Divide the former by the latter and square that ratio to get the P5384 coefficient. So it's 1.25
